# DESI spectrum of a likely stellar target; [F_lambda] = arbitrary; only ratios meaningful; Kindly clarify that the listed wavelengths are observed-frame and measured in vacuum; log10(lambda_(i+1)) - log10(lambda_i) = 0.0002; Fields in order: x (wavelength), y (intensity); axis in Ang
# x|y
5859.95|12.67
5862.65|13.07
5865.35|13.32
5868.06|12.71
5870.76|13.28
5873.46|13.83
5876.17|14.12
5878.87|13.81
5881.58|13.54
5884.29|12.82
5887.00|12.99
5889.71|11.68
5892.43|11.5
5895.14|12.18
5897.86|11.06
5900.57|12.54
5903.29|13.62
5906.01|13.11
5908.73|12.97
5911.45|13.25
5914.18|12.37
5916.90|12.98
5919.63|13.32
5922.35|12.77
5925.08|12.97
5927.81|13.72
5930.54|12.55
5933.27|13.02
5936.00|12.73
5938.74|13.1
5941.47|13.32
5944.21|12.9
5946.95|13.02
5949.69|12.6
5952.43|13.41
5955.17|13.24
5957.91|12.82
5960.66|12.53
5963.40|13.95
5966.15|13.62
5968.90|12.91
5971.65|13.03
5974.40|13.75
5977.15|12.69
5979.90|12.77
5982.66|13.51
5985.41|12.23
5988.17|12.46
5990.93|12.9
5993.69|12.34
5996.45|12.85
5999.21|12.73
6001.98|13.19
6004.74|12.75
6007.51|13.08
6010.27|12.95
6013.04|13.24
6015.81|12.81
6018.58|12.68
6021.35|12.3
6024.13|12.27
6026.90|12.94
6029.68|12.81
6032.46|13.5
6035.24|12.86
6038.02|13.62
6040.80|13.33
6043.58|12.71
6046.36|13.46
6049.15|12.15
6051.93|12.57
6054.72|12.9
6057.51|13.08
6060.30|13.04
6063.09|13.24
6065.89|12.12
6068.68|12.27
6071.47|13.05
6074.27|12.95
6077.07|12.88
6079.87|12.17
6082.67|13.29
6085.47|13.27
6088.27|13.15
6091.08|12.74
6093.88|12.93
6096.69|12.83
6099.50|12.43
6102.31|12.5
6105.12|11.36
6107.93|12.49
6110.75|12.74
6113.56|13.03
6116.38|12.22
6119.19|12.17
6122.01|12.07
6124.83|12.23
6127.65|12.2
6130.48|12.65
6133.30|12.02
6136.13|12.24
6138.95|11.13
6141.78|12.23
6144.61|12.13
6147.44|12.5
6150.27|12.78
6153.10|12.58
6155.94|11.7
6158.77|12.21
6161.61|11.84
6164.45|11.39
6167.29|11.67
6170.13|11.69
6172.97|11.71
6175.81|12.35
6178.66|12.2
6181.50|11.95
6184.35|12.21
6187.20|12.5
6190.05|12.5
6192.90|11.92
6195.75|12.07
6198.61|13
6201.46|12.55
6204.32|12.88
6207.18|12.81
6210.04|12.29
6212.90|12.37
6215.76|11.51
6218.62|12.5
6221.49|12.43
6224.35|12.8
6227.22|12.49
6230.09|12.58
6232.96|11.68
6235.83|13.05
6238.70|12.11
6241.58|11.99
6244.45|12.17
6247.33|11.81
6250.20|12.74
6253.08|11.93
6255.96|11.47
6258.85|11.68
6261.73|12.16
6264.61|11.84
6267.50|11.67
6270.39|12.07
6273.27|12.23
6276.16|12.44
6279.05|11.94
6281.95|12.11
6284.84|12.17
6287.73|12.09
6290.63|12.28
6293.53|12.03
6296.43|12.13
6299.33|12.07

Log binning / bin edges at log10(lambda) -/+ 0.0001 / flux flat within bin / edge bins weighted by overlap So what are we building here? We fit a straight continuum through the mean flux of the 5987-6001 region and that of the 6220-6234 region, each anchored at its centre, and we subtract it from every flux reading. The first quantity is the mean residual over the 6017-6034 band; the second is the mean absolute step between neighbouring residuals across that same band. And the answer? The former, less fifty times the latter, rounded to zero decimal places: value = -19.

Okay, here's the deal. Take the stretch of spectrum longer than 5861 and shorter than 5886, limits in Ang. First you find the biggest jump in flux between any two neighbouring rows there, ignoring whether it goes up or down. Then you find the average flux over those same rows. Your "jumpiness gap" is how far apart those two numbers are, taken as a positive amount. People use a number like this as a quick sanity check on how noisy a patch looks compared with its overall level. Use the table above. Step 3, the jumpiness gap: 12.7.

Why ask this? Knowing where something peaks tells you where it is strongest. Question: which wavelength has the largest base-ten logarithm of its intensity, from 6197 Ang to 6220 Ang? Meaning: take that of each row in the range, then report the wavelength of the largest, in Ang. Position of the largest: 6198.61 Ang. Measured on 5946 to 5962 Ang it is 5952.43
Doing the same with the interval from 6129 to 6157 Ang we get 6150.27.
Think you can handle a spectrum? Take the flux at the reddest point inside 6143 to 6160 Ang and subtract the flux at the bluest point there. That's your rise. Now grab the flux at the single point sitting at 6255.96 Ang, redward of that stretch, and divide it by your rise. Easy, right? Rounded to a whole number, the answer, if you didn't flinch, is 143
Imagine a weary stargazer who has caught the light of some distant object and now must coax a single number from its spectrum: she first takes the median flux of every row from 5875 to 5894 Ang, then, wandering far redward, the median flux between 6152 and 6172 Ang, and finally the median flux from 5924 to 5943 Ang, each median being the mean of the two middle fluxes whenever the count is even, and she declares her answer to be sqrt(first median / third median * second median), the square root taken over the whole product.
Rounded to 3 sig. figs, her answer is 3.42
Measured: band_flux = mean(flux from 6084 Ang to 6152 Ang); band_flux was 12.4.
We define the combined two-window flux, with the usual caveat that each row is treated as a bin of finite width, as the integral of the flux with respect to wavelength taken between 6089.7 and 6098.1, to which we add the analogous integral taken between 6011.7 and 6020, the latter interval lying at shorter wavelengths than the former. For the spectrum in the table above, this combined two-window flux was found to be 215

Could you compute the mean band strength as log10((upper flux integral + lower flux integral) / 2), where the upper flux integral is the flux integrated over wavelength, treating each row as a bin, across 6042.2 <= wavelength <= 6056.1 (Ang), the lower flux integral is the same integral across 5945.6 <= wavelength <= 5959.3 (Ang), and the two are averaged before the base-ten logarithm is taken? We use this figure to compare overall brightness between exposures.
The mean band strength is 2.25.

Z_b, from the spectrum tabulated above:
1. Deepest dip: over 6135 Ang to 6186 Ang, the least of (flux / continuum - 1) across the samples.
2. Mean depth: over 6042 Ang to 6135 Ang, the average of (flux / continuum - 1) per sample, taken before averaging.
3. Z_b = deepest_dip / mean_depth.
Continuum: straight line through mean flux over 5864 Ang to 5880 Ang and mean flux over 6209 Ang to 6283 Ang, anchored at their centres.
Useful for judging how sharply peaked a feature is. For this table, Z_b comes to 15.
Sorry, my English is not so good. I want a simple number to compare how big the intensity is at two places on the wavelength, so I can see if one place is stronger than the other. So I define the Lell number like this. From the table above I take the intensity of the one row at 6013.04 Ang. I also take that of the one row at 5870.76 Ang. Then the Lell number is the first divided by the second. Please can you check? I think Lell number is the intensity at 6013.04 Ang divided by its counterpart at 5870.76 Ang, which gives 1.00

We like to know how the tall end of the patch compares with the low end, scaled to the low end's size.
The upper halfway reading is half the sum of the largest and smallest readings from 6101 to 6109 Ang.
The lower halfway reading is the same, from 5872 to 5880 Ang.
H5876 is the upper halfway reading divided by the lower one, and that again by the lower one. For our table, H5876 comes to 0.0612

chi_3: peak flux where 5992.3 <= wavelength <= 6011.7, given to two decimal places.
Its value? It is 13.19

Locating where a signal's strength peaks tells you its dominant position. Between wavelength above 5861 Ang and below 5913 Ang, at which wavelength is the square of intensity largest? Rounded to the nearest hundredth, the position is 5876.17 Ang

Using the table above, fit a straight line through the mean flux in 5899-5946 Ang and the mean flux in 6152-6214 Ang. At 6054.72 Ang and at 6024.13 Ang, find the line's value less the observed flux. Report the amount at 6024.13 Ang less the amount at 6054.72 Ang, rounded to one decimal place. 0.7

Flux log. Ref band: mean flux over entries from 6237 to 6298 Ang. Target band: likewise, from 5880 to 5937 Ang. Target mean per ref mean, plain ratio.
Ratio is 1.06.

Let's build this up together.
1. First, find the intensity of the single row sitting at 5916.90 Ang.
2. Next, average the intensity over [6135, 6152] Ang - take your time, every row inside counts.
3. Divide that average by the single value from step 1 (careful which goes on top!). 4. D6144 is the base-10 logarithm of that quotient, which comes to -0.028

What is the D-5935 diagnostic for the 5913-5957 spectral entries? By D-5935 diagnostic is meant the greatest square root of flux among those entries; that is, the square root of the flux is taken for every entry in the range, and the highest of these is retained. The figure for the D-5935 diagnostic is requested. 3.70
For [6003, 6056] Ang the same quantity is 3.69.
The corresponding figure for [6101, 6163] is 3.61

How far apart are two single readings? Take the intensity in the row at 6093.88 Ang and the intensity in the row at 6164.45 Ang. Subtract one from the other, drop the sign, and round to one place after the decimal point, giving 1.5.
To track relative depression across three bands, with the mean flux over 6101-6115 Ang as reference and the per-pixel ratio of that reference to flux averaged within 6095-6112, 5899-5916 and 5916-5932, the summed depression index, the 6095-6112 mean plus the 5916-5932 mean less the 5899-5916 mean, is 1.00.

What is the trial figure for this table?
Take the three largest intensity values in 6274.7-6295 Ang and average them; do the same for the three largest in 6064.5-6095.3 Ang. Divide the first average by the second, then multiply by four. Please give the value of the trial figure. 3.72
